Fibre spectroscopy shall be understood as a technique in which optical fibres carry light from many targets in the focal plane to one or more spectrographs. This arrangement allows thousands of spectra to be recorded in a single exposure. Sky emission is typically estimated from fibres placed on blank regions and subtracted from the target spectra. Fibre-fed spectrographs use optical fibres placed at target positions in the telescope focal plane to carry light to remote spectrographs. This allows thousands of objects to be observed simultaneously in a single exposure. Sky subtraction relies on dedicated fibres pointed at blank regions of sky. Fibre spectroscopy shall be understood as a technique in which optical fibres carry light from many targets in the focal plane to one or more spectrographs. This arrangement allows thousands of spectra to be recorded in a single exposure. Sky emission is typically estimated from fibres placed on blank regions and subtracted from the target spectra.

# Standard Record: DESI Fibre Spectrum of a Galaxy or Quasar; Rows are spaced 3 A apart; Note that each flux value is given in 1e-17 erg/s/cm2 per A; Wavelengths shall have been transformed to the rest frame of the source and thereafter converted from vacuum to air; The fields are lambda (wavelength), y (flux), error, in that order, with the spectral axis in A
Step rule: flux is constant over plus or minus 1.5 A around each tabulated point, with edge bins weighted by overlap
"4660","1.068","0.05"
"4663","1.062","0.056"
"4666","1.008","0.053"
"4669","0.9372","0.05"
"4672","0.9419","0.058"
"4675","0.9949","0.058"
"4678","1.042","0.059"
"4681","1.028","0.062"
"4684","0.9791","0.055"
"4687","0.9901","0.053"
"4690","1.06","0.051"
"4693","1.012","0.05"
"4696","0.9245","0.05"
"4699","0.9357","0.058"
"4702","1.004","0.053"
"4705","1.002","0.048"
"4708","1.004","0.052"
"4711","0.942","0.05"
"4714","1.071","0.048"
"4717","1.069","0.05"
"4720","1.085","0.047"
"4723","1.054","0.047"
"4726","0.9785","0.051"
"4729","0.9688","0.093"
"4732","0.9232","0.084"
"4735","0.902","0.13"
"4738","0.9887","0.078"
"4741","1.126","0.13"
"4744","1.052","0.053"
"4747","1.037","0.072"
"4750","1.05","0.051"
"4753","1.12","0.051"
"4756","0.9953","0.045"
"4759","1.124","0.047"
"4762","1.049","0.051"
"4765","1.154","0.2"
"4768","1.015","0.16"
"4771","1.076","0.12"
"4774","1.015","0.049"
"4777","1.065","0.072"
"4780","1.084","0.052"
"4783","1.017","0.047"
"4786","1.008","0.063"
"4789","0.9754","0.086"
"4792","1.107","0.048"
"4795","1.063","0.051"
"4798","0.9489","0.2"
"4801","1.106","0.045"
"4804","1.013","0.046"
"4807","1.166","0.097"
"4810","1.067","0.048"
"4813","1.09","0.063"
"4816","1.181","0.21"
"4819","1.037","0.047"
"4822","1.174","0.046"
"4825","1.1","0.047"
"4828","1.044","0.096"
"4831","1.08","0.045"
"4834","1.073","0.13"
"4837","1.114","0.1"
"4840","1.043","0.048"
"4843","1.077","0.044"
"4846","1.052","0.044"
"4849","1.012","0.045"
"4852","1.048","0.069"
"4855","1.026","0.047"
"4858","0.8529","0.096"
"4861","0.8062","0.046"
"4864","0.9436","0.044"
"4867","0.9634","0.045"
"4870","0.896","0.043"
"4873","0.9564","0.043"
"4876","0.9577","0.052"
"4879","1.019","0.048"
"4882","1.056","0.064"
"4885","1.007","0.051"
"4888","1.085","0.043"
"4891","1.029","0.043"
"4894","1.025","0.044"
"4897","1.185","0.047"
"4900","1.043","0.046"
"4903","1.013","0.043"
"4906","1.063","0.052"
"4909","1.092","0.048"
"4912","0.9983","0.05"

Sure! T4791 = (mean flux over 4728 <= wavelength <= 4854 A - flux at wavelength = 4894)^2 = 0.001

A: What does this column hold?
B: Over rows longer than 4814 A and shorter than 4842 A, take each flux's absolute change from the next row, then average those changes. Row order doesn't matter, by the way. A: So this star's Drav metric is 0.071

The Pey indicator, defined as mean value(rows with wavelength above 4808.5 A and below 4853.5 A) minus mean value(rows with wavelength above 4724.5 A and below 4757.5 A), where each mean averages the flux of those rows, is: 0.067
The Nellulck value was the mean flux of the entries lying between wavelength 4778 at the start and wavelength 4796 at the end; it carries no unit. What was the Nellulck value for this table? 1.04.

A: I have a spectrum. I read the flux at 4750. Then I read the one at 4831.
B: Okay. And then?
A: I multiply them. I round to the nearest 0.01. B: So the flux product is 1.13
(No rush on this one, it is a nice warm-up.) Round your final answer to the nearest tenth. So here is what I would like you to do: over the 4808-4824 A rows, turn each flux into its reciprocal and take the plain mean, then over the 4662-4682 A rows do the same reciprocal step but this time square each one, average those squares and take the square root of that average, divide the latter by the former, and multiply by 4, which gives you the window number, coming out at 4.4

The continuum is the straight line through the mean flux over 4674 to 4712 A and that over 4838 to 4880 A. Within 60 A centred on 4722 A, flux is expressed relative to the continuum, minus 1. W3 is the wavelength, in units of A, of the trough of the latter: 4735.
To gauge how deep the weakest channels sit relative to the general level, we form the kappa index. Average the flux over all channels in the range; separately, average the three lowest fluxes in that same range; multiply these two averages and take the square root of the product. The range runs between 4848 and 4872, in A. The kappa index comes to 0.90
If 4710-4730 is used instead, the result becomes 0.99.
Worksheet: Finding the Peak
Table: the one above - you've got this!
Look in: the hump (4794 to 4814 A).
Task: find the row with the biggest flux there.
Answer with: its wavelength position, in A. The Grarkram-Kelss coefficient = 4807 A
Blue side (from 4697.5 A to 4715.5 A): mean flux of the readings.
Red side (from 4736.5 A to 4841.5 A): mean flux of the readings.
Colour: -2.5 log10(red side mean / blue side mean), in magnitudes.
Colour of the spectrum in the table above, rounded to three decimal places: -0.078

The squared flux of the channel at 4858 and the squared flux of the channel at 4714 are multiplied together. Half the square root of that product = 0.46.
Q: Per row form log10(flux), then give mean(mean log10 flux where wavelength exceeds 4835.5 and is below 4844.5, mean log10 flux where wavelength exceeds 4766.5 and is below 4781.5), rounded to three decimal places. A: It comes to 0.027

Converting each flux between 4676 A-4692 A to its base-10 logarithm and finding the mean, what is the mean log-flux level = 0.008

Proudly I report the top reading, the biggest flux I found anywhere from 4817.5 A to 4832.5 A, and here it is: 1.174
